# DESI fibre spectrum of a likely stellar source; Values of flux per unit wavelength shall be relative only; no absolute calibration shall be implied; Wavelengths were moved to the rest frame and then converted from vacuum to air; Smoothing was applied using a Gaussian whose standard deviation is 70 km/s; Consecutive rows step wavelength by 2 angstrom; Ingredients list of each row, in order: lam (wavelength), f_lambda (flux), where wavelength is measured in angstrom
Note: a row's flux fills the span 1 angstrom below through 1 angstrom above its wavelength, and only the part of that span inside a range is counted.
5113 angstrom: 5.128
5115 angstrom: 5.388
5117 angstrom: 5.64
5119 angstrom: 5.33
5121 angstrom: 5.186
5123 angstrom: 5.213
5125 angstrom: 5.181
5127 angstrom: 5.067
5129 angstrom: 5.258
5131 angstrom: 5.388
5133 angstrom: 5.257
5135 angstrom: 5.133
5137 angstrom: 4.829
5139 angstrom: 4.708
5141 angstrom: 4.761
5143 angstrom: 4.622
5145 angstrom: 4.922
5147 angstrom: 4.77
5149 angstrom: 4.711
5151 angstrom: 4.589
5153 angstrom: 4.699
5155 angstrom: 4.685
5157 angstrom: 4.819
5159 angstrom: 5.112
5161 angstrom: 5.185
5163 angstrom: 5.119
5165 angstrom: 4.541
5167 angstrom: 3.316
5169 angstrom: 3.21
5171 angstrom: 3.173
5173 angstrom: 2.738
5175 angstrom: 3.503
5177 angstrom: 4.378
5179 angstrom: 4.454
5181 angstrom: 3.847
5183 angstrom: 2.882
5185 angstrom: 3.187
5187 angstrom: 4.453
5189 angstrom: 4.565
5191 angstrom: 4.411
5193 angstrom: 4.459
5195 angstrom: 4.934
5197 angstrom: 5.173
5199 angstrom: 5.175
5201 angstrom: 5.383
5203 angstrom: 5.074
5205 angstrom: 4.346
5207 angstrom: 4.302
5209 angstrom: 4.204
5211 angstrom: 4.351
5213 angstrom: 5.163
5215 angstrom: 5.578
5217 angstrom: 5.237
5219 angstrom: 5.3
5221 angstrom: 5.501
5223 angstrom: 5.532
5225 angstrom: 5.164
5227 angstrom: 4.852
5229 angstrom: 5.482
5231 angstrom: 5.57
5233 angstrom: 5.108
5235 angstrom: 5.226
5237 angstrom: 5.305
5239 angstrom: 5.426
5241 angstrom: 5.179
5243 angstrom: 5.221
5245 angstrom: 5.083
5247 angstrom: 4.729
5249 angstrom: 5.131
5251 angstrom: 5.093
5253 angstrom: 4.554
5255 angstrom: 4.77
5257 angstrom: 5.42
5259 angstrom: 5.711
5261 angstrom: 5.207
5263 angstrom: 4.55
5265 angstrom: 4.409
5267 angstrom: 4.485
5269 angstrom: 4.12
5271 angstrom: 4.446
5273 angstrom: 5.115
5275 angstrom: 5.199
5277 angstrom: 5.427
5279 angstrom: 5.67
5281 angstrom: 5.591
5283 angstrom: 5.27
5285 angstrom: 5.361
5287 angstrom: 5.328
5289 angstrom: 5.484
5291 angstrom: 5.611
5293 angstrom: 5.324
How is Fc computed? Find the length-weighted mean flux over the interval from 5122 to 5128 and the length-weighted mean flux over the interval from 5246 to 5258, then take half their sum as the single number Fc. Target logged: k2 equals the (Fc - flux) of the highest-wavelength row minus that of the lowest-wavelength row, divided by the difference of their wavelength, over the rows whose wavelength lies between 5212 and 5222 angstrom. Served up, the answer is -0.04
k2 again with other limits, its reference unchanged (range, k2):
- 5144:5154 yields 0.03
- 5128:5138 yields 0.05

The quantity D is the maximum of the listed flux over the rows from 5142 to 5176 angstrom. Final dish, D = 5.185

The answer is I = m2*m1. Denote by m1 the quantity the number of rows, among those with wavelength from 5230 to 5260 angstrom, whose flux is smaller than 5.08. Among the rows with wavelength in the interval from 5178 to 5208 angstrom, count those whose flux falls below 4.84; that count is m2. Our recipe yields 30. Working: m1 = 3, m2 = 10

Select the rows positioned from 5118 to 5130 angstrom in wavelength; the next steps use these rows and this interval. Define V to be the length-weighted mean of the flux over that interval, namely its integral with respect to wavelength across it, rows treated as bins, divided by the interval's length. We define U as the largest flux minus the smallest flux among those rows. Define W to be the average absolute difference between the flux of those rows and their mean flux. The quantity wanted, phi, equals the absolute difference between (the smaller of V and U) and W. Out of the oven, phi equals 0.20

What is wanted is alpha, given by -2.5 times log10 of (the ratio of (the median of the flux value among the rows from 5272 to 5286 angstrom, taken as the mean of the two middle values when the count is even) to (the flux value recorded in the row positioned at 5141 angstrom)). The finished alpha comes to -0.13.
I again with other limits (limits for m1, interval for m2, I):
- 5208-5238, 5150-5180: 36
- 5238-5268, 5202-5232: 24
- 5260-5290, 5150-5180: 60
